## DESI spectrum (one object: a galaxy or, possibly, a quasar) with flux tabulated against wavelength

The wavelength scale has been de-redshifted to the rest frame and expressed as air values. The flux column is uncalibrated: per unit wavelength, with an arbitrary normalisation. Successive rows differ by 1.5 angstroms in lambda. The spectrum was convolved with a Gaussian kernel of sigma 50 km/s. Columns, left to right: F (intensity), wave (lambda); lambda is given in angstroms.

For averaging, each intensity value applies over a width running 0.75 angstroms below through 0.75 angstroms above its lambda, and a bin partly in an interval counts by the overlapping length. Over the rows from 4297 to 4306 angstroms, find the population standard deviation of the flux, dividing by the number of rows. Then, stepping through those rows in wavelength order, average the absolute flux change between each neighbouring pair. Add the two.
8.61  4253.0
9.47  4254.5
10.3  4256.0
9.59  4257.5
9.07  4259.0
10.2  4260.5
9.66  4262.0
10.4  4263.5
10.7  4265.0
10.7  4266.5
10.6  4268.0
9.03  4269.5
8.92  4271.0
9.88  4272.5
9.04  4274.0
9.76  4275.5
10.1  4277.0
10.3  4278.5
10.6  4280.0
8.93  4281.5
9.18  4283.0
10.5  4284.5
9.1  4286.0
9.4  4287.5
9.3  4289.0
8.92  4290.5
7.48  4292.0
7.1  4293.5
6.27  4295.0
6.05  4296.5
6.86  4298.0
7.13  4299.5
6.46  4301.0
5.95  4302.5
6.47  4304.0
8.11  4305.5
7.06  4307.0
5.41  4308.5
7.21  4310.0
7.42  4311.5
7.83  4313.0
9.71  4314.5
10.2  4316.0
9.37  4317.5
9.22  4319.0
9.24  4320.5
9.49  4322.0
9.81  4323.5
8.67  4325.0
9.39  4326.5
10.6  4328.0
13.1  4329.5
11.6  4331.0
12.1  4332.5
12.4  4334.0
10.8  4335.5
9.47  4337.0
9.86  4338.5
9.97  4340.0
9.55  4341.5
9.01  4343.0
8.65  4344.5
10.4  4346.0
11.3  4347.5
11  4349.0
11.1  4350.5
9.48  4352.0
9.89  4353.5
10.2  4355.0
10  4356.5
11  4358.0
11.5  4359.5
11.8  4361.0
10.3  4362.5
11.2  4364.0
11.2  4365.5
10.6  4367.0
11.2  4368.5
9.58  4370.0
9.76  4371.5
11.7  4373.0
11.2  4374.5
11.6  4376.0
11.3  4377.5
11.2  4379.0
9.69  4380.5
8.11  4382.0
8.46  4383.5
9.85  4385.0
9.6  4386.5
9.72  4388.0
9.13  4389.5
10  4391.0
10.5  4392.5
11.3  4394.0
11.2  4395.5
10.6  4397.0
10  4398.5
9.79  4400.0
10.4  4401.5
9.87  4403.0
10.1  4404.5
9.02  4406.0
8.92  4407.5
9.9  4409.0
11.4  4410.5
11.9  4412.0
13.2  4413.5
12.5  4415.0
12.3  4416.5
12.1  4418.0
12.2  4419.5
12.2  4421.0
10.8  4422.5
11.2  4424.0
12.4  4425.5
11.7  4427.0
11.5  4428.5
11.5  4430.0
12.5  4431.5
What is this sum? 1.40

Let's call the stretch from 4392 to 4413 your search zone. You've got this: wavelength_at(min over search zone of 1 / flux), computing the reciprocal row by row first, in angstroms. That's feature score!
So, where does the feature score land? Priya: 4412.0 angstroms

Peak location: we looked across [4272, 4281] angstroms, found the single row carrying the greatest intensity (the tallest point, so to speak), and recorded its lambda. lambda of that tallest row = 4280.0 angstroms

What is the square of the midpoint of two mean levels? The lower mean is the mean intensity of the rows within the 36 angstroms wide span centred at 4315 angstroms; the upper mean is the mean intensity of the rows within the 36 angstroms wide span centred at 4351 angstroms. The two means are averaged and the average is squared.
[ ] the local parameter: 92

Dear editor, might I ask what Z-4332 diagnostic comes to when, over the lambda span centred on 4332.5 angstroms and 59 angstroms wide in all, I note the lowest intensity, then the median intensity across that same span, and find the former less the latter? -4.4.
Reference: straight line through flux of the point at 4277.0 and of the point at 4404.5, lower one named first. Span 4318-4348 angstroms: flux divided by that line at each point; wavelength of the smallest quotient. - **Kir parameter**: 4344.5 angstroms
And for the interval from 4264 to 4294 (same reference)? 4293.5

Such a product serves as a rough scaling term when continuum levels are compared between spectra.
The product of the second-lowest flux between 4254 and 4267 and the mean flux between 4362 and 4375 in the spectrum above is 101.8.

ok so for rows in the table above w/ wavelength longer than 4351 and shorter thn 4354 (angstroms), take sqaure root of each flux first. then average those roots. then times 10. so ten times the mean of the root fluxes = 31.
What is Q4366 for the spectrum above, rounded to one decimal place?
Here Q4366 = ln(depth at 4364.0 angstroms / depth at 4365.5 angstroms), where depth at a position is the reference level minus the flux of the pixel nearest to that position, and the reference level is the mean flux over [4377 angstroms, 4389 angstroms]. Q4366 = 0.0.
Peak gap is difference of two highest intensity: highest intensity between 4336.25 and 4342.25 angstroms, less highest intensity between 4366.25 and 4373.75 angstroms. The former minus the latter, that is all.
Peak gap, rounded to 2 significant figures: -1.7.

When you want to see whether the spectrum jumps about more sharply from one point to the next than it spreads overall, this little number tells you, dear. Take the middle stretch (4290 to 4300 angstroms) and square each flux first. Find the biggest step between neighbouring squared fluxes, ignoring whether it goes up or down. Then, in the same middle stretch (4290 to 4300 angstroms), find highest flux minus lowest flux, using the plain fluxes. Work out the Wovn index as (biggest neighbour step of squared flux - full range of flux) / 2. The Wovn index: 10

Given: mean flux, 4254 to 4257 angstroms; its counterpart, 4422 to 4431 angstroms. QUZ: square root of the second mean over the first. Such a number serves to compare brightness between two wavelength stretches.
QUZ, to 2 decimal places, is 1.08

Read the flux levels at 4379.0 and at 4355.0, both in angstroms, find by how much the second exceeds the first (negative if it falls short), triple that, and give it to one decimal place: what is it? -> -3.0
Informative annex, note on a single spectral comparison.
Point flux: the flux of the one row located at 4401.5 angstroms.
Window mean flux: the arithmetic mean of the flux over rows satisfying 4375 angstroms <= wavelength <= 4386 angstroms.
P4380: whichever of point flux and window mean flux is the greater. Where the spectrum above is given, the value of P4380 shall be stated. 10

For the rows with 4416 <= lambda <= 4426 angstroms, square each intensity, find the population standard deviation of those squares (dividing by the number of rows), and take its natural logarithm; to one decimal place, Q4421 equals 2.6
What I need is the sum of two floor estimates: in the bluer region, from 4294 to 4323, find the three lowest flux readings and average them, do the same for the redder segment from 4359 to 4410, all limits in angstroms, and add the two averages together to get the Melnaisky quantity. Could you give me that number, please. 14.3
